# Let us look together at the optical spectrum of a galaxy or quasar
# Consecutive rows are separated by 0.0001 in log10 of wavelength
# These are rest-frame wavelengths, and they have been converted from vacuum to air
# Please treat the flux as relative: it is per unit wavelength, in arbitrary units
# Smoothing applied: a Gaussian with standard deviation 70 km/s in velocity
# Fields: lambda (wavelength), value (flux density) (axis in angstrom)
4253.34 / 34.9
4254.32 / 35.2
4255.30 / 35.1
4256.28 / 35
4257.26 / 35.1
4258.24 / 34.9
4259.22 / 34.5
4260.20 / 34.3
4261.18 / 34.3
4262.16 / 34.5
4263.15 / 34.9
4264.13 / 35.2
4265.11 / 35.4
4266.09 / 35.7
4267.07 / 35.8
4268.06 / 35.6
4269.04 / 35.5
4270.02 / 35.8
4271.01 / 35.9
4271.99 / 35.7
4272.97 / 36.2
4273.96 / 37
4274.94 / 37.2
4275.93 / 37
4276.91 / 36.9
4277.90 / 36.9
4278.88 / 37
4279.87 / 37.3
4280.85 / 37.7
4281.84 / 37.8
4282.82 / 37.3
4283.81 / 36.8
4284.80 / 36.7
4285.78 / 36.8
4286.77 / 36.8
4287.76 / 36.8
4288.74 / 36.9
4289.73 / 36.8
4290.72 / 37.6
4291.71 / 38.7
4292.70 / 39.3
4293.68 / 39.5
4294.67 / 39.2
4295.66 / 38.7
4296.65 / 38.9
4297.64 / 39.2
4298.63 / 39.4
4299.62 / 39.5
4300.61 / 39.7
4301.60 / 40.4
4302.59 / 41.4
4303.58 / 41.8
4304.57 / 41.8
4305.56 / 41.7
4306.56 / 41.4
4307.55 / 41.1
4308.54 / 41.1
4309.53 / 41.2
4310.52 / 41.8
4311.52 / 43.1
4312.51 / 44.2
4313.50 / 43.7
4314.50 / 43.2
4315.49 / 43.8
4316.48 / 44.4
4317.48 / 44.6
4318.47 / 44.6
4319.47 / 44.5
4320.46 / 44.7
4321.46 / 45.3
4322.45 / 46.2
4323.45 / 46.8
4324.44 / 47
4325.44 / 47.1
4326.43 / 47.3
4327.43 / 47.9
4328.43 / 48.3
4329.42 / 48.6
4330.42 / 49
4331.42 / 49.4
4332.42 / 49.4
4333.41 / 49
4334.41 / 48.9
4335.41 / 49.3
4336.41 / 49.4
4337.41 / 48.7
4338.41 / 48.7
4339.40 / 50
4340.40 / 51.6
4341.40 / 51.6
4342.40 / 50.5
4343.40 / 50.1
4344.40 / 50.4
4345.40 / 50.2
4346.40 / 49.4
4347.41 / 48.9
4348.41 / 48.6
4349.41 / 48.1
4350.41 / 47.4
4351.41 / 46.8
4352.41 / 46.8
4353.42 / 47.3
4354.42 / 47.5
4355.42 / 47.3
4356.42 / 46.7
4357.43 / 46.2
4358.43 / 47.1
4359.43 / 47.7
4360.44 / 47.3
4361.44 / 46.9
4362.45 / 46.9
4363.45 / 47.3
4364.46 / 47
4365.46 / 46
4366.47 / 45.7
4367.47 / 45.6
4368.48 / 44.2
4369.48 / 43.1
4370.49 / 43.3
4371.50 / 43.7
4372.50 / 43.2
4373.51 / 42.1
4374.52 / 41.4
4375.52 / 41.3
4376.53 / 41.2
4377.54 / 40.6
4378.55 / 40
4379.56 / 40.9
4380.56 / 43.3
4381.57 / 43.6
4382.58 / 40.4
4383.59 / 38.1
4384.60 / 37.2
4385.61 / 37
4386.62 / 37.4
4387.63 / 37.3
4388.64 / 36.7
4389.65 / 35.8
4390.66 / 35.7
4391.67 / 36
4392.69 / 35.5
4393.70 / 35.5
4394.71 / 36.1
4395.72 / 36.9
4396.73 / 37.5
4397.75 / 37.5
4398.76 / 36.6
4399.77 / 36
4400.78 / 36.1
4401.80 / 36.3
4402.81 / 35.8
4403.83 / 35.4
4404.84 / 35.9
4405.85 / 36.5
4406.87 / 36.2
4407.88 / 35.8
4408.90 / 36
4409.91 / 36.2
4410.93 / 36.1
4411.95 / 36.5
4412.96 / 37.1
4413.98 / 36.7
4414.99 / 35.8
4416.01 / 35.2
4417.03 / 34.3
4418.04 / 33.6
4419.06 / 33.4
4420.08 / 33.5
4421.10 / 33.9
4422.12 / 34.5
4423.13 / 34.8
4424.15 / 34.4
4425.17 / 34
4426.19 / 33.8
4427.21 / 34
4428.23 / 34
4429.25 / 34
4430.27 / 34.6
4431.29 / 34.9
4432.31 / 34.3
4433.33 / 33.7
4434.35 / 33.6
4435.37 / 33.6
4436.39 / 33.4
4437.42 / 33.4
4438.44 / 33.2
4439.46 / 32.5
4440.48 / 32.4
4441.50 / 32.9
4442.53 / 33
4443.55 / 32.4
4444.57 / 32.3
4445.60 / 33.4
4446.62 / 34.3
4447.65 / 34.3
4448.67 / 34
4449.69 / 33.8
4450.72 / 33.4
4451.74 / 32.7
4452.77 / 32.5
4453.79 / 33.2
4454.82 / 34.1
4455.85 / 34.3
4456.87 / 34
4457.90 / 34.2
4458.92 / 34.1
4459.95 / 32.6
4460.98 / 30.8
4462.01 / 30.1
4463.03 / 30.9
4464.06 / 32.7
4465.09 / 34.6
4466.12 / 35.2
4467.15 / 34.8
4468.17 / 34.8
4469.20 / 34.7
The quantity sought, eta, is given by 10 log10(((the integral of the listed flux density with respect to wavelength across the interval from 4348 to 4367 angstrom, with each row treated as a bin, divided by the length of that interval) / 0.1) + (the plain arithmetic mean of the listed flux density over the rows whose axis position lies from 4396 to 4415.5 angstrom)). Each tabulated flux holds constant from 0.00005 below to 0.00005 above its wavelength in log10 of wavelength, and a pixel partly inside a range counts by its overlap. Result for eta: 27.1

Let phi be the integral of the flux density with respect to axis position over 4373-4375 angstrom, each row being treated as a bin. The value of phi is 83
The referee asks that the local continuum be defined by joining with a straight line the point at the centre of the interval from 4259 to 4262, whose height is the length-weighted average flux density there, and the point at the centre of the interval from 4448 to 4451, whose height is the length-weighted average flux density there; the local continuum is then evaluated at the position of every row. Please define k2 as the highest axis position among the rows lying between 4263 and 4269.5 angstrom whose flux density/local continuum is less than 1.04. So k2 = 4269.04 angstrom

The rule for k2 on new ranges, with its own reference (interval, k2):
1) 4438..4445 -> 4444.57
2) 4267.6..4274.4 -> 4271.99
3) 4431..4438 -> 4437.42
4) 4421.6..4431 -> 4430.27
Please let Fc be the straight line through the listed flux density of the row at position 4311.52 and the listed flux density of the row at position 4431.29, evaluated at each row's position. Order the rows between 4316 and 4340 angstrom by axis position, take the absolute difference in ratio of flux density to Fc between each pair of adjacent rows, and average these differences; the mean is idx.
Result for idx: 0.0097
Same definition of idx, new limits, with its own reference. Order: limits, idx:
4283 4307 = 0.0079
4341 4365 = 0.0106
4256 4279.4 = 0.0052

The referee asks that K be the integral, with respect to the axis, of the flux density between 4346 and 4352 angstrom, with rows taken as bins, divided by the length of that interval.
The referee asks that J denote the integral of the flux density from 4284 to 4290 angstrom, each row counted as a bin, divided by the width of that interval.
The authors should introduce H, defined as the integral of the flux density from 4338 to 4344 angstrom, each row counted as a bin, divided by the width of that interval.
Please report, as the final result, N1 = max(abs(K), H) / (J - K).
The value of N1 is -4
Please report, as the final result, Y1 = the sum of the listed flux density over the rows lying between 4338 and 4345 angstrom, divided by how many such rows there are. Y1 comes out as 50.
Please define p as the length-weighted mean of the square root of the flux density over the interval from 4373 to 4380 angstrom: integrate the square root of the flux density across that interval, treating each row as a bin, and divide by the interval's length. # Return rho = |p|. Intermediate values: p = 6.40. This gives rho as 6.40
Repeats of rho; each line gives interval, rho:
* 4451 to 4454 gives 5.74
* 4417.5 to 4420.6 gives 5.79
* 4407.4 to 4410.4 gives 6.00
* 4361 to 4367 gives 6.83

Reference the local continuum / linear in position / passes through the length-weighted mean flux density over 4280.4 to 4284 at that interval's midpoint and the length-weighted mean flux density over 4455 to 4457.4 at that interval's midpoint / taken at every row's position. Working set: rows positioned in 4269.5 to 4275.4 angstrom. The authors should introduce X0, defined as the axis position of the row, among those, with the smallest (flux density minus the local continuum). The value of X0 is 4271.99 angstrom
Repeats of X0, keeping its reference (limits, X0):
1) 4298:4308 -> 4298.63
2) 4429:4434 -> 4433.33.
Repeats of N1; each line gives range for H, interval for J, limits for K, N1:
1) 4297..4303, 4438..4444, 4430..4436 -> -29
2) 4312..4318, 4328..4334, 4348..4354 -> 32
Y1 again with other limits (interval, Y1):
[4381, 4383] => 42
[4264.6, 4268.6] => 36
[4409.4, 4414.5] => 37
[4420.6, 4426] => 34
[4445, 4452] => 34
